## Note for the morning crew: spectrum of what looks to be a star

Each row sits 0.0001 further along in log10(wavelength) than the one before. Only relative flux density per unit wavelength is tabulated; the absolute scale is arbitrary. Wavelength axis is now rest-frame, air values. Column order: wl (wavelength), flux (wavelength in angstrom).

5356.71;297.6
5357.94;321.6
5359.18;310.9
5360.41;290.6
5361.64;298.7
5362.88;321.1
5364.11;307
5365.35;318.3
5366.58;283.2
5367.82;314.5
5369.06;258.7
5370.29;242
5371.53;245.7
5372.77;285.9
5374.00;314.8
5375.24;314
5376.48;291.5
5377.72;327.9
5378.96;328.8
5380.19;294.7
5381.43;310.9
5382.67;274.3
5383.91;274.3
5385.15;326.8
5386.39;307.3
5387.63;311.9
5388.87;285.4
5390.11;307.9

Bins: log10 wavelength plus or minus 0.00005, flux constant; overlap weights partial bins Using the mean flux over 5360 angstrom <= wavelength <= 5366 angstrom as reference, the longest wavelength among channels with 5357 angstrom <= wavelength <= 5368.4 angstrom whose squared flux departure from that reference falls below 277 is 5367.82 angstrom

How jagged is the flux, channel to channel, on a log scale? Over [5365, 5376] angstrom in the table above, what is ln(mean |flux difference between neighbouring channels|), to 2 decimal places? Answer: 3.28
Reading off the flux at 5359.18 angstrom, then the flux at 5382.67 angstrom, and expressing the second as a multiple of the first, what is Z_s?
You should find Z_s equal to 0.88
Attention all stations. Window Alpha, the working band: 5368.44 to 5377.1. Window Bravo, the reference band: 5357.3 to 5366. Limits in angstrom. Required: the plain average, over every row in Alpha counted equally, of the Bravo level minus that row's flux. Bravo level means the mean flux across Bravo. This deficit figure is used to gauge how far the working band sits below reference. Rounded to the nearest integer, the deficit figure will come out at 31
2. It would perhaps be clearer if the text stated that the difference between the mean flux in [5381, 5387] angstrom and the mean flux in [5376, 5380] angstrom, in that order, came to -17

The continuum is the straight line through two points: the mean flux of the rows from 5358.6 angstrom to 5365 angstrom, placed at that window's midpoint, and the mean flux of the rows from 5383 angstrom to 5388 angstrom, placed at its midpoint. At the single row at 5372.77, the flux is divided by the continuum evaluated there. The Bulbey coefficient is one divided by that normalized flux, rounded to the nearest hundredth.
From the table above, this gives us 1.07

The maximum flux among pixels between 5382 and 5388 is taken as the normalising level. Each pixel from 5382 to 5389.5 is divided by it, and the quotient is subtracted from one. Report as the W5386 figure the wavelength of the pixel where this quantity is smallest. 5385.15 angstrom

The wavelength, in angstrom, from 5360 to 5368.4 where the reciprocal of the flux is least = 5362.88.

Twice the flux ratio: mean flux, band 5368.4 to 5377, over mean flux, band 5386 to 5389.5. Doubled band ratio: 1.85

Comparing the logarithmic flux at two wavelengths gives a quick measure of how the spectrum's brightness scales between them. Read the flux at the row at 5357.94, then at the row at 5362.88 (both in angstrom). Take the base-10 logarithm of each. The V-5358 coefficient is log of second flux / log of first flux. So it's 1.00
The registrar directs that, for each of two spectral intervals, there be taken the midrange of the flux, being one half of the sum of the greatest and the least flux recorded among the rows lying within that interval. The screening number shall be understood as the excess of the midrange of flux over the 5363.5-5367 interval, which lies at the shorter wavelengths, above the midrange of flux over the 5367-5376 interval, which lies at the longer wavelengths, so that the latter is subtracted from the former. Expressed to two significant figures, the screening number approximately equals 22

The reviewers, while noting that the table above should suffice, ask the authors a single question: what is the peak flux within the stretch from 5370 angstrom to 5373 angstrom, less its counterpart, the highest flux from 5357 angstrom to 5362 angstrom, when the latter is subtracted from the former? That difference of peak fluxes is -36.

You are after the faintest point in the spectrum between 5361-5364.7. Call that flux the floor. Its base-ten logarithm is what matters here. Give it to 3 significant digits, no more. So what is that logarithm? 2.48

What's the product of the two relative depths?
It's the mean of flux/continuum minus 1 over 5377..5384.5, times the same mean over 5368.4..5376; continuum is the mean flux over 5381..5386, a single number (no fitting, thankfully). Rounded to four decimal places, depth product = -0.0012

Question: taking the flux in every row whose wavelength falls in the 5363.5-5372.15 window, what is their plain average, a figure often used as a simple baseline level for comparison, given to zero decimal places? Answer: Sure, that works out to 281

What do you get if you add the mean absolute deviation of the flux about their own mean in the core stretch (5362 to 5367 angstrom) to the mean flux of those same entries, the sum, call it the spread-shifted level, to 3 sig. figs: 320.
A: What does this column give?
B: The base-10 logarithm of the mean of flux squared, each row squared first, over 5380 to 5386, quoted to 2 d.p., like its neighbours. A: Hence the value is 4.95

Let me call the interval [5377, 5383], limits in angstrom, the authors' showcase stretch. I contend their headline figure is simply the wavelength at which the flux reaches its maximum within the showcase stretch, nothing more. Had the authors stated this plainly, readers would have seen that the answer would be 5378.96 angstrom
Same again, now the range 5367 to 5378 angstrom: 5377.72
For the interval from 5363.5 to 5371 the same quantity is 5365.35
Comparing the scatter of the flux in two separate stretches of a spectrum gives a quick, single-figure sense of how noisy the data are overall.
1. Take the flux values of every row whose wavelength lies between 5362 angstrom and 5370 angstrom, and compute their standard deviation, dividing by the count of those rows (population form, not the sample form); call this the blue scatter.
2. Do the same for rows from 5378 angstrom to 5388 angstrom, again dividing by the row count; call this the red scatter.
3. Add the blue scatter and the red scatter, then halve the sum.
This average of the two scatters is 21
